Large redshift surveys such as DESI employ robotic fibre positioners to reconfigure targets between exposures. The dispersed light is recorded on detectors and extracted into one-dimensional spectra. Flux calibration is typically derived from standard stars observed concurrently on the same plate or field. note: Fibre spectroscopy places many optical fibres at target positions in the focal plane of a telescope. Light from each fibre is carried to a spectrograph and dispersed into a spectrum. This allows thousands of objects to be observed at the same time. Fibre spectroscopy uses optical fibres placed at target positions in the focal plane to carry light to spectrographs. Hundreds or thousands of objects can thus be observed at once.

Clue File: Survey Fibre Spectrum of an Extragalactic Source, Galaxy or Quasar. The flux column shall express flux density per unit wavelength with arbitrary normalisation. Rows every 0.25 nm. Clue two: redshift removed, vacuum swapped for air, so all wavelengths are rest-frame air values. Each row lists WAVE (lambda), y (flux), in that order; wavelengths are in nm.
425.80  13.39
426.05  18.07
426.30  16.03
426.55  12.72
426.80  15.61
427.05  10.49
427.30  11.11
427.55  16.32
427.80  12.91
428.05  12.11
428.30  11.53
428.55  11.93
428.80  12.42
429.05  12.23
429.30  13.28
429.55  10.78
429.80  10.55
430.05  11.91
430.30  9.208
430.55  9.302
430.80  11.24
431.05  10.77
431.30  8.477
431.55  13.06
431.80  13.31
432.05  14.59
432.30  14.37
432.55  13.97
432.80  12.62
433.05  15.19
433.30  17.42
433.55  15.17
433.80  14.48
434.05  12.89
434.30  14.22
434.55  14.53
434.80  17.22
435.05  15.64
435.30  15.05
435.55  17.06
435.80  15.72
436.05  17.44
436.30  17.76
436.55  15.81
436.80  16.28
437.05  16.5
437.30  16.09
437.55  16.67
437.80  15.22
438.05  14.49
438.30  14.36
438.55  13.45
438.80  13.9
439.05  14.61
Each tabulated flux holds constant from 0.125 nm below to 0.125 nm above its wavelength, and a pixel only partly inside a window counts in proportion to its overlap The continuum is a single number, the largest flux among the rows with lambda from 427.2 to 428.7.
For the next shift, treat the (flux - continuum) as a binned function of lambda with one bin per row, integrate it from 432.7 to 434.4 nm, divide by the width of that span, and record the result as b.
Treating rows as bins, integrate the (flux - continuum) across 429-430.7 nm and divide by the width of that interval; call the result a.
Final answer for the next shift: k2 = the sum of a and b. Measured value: -7.0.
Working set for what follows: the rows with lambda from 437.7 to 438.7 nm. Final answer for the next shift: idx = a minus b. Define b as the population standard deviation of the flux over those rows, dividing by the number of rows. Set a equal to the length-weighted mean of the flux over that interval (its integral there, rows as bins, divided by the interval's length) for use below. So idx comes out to 13.7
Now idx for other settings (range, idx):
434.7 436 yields 15.3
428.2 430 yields 10.9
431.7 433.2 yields 13.2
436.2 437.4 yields 15.8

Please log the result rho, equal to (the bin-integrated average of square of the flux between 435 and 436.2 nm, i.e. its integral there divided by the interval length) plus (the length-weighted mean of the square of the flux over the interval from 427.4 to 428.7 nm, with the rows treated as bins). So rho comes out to 435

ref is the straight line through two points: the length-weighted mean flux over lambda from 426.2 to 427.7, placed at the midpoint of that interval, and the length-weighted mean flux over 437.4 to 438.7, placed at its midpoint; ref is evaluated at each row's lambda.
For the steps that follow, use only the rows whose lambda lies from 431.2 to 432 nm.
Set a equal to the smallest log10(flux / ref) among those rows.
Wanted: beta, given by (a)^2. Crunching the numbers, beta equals 0.049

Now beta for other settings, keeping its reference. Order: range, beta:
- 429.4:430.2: 0.015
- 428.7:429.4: 0.003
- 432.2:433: 0.003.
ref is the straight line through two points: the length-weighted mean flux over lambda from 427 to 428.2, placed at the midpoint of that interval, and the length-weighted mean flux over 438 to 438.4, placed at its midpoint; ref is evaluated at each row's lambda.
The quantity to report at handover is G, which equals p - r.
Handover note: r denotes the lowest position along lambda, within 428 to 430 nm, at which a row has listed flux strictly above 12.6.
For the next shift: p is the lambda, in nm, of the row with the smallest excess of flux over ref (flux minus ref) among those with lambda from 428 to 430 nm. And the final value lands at 0.50 nm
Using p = 429.80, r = 429.30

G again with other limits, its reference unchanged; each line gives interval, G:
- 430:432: -0.25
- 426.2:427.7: 0.75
